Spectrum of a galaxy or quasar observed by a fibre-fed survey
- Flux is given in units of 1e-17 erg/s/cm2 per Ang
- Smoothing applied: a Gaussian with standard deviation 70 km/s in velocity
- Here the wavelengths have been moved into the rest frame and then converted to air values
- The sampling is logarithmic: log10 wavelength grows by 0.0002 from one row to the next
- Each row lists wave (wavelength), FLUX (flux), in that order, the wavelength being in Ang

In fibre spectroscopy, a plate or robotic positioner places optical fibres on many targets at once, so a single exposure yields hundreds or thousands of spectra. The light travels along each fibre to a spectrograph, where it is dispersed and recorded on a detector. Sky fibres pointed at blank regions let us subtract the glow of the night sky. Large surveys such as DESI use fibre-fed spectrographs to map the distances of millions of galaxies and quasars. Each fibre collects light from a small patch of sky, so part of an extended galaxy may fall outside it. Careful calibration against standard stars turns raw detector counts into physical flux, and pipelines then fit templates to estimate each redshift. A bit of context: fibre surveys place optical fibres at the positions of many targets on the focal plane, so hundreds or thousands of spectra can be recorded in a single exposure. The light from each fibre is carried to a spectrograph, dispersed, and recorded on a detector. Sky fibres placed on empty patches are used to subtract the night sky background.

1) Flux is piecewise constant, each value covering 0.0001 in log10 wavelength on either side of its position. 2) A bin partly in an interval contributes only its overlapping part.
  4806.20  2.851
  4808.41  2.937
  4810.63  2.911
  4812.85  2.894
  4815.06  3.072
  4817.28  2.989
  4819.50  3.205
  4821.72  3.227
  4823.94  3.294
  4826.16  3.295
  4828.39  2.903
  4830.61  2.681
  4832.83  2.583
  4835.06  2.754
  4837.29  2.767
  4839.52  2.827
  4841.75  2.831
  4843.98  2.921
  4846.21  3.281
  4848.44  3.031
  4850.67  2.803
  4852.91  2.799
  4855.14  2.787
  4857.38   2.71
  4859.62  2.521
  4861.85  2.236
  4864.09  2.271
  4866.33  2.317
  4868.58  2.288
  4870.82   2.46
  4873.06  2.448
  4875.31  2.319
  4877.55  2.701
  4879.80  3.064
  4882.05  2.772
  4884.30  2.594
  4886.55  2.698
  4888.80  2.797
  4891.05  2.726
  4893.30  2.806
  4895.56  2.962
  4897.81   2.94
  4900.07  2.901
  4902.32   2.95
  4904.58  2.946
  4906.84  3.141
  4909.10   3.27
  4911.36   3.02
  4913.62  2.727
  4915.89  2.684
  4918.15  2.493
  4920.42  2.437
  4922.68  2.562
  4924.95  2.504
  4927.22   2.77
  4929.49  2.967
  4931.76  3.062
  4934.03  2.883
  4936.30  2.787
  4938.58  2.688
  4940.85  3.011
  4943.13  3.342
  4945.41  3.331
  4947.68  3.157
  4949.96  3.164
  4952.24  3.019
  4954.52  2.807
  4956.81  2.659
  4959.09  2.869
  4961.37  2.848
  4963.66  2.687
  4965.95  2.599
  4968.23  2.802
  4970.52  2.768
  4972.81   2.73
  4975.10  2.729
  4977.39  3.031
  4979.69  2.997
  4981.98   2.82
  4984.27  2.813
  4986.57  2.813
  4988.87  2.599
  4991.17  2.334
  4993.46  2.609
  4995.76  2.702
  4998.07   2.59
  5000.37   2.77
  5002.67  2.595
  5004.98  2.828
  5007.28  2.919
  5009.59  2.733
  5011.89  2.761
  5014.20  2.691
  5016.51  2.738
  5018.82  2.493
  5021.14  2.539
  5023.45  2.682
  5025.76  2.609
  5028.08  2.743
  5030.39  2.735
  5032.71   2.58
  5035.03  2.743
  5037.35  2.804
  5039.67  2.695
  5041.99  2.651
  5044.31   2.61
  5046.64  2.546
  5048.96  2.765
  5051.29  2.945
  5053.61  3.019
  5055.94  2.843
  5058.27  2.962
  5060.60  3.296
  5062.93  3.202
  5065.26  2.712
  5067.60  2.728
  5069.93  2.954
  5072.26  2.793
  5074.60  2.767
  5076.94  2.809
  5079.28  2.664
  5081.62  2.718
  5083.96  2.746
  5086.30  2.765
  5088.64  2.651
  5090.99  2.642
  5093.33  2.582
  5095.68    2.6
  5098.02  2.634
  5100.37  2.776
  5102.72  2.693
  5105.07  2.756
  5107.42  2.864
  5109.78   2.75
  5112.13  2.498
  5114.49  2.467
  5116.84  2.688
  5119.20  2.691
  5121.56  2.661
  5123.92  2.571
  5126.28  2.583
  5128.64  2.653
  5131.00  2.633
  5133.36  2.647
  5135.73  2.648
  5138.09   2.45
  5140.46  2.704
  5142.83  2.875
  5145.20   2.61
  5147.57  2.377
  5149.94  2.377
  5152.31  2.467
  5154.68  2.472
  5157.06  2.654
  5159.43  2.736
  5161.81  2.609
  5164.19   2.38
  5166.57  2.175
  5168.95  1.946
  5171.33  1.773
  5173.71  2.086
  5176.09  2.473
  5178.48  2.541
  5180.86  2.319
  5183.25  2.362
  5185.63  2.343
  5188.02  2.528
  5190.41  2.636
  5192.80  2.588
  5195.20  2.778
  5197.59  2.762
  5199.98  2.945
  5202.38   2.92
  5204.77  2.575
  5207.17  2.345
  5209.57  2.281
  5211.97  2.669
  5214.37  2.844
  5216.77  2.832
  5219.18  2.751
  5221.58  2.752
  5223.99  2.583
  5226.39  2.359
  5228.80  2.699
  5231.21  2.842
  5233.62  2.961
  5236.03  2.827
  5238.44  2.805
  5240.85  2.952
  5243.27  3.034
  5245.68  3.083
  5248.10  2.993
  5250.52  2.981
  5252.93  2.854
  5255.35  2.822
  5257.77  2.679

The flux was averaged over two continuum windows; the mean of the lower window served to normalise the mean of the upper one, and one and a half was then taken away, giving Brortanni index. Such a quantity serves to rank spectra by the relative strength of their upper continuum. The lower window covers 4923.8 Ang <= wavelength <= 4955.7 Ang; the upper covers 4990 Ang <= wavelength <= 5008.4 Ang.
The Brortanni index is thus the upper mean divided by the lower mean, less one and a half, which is -0.60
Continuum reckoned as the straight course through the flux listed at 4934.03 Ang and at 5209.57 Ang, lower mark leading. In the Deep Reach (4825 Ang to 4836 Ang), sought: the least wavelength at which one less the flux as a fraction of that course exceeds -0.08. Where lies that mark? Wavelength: 4826.16 Ang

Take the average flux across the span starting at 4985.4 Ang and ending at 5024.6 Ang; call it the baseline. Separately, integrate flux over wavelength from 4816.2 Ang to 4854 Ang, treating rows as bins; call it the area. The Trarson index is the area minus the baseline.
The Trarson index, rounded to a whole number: 109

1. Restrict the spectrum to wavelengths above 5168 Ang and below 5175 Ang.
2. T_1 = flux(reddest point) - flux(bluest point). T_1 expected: 0.14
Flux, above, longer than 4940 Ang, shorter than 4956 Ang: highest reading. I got 3.342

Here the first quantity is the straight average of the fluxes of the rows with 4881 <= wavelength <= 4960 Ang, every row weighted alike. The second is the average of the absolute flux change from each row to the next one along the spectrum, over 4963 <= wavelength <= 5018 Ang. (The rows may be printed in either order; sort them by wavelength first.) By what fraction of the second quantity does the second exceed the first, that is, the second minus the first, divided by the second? -22.1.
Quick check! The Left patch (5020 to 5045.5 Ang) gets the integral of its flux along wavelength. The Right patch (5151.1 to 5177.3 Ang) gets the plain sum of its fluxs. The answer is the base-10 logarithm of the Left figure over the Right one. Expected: 0.422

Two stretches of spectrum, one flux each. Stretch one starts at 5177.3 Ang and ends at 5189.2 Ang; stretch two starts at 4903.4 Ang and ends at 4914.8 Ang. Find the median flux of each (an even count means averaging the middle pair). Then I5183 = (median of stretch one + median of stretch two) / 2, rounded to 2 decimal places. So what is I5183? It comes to 2.69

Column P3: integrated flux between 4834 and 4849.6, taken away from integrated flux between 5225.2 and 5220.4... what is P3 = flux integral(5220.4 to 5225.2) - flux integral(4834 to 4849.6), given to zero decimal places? -33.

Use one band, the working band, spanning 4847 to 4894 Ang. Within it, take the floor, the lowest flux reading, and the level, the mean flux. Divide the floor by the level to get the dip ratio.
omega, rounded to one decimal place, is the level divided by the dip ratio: 3.1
